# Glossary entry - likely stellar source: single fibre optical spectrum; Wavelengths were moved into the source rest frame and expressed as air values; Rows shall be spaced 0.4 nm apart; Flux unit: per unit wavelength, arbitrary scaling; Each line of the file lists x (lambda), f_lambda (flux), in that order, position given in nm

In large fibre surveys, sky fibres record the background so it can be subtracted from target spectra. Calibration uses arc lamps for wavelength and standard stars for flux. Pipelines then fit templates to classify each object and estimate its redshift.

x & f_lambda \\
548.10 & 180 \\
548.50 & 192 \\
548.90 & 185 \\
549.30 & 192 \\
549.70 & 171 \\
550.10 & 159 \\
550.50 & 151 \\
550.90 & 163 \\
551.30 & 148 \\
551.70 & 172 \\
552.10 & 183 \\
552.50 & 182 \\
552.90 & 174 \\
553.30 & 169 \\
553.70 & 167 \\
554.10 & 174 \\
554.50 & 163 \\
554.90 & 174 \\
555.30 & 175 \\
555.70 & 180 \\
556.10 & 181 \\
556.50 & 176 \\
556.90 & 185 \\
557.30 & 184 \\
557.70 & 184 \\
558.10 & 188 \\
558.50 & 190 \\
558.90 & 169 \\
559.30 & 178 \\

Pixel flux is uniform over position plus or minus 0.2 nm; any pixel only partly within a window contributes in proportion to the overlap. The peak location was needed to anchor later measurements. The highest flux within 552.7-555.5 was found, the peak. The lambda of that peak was 555.30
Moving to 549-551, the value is 549.30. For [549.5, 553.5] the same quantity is 552.10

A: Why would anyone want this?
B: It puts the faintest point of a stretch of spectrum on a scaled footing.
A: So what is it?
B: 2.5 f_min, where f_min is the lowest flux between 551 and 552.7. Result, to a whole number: 370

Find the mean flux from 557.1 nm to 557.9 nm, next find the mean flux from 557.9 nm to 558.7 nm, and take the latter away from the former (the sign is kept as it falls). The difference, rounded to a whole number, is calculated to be -5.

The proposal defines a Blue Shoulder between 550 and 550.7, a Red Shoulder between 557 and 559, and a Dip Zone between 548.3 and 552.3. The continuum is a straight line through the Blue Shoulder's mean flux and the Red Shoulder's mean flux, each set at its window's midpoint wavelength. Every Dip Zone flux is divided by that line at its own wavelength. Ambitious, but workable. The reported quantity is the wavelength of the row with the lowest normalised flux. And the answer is 551.30 nm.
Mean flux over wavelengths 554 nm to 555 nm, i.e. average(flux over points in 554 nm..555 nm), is 170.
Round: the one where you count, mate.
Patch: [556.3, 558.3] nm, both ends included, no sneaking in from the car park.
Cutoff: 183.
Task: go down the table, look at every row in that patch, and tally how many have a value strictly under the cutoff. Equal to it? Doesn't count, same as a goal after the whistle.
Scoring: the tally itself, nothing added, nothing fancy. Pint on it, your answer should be 1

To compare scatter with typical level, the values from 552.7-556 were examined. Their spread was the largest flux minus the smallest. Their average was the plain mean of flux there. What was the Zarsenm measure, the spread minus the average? -155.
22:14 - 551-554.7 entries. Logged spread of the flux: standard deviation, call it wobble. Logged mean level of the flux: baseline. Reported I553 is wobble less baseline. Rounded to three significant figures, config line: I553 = -160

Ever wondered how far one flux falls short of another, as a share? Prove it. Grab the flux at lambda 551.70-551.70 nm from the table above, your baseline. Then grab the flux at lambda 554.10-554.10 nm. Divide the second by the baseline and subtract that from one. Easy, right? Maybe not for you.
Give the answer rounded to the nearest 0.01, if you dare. -0.01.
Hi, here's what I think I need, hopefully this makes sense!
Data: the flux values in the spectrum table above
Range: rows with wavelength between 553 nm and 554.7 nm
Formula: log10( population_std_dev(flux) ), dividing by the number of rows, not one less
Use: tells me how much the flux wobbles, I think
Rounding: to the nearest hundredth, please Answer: 0.60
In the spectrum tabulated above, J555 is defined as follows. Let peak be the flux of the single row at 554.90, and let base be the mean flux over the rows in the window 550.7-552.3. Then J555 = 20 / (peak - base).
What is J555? 2.7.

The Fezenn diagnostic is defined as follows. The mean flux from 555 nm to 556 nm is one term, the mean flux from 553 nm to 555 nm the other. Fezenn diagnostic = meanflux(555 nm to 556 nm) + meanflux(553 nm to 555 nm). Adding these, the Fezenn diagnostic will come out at 347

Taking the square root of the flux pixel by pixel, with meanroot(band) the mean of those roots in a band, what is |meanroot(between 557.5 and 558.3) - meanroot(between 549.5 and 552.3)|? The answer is 0.85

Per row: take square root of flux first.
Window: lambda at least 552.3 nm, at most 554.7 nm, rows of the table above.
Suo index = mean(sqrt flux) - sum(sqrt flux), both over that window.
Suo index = -65.5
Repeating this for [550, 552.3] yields -63.7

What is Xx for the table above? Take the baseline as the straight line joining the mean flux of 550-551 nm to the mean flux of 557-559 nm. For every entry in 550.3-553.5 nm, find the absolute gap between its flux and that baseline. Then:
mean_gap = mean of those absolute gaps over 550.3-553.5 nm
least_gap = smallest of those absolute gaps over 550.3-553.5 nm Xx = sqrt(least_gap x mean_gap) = 5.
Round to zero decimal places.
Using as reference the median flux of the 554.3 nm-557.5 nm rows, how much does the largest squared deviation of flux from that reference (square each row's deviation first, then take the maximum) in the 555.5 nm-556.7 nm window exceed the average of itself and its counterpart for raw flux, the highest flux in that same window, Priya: -86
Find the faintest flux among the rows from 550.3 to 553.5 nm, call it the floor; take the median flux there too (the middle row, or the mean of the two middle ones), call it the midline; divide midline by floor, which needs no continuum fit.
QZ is 1.15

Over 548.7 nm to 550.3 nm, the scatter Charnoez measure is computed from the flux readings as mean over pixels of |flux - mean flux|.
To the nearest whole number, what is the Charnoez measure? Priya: 12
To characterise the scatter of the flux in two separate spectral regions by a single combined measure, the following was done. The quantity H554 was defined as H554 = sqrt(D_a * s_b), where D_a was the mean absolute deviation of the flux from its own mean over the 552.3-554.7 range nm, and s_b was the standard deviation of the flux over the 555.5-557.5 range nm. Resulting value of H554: 4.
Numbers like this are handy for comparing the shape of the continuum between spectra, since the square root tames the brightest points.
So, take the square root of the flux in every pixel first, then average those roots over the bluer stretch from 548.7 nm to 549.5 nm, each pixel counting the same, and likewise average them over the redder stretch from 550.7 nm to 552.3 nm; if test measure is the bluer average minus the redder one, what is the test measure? 0.84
